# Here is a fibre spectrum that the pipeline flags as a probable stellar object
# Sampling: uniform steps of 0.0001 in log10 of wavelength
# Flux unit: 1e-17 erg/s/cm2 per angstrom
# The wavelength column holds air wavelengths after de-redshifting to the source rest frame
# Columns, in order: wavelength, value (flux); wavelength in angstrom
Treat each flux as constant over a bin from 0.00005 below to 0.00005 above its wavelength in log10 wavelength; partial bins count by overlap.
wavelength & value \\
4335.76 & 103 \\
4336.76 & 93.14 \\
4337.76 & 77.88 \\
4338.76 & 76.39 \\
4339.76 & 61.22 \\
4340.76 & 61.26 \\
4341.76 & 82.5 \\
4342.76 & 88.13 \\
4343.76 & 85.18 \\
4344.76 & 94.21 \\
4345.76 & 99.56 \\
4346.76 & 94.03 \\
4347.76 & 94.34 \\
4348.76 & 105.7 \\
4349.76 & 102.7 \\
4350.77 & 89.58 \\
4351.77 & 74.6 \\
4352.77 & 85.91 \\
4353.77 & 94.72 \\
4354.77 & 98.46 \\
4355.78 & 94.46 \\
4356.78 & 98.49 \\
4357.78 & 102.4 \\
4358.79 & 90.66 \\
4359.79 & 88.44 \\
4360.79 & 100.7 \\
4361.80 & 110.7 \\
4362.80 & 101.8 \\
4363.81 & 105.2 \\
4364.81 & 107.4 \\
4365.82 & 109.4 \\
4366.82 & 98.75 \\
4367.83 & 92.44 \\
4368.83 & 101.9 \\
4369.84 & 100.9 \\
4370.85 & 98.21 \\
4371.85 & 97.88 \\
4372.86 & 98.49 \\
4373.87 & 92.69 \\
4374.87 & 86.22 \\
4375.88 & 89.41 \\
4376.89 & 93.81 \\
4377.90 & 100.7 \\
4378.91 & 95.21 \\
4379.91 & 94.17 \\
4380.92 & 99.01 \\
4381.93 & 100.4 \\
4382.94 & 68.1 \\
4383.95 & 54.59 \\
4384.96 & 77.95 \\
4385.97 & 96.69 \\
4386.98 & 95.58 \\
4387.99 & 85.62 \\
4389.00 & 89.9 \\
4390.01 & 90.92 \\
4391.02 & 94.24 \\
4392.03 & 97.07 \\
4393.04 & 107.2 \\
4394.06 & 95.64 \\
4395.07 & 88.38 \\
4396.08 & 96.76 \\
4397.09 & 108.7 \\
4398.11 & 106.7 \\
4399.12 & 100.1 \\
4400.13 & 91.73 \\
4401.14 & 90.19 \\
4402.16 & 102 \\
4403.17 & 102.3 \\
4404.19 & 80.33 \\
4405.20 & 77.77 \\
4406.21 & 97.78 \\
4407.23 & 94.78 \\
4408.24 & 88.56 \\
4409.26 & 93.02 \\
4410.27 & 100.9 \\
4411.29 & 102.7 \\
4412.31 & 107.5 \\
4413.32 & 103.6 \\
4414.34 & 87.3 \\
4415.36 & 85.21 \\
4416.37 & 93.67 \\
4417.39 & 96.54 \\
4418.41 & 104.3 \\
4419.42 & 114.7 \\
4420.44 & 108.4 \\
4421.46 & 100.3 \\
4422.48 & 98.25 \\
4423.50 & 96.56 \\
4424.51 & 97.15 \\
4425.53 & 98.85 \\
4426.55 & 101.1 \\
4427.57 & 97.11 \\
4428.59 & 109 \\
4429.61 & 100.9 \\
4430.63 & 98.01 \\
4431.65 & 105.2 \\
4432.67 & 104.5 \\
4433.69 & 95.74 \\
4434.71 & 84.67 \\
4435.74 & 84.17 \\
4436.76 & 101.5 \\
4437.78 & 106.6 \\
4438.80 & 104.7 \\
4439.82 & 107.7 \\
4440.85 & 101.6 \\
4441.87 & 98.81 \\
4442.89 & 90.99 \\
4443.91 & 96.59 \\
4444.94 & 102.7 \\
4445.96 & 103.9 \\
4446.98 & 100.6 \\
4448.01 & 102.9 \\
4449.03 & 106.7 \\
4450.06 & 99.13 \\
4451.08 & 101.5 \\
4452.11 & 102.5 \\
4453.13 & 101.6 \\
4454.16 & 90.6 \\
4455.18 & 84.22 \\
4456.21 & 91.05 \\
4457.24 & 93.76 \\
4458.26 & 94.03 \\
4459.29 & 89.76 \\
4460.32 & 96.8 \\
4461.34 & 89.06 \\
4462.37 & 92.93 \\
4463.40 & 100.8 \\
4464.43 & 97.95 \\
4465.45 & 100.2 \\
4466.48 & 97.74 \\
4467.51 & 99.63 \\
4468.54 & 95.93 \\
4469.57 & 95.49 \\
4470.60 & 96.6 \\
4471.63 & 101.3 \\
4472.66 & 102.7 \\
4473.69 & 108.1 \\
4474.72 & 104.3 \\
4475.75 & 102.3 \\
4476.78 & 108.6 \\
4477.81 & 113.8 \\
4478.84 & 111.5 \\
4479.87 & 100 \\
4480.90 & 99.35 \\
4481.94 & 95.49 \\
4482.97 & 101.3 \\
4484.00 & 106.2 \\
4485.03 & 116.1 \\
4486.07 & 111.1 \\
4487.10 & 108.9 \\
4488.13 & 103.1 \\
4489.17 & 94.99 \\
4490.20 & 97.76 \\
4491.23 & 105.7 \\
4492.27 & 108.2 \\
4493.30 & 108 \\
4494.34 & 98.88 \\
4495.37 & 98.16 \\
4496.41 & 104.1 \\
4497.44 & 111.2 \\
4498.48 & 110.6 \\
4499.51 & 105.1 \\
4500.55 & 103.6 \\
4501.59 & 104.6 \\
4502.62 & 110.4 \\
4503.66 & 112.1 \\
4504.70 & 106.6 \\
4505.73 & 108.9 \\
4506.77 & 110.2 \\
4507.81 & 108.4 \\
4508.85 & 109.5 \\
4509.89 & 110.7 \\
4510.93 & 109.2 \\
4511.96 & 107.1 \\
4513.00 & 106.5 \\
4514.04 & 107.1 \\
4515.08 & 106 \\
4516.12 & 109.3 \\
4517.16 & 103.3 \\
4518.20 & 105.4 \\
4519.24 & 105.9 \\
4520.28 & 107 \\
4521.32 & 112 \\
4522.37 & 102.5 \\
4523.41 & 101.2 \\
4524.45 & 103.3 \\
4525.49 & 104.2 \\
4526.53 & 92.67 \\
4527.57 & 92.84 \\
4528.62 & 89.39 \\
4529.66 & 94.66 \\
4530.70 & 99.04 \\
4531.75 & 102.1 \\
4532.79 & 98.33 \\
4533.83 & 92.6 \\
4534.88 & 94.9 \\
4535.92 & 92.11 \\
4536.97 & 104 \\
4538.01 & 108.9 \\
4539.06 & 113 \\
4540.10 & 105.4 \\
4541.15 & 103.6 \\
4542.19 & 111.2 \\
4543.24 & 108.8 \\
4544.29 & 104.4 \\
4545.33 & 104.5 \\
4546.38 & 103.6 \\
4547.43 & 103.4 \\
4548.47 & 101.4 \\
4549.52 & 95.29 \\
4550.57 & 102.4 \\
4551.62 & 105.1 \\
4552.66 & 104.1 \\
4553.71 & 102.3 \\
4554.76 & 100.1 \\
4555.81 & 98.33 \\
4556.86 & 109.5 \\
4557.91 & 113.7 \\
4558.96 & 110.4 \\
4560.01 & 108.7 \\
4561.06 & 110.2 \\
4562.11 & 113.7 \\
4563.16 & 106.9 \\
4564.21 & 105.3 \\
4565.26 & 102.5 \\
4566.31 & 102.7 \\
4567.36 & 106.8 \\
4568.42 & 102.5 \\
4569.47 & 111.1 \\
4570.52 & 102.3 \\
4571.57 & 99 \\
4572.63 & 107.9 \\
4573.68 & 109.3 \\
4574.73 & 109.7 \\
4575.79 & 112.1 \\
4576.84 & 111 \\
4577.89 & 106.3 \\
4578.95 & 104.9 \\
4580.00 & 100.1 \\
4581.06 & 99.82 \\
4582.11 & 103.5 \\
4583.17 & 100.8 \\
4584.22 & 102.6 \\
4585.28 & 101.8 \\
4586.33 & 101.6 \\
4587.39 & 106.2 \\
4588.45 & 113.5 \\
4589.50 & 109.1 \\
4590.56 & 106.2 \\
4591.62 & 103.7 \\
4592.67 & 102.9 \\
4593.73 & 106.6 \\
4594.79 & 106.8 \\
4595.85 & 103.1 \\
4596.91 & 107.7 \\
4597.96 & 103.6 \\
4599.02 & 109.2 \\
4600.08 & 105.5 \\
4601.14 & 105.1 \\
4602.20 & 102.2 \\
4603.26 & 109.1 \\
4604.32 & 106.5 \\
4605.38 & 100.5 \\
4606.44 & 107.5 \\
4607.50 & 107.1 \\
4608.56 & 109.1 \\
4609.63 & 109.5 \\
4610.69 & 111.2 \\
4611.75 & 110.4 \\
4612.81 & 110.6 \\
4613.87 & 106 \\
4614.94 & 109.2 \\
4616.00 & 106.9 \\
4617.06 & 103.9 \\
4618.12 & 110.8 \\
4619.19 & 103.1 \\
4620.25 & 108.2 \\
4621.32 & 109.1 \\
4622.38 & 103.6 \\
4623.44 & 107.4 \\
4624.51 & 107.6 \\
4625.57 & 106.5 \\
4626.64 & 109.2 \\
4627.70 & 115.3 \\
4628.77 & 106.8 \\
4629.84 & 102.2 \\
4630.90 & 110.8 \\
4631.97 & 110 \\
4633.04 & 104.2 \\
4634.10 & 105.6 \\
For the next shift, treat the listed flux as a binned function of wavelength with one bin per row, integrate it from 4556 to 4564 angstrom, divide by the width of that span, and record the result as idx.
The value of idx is 110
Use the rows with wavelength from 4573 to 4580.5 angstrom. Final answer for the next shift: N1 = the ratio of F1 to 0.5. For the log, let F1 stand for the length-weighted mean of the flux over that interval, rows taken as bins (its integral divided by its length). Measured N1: 215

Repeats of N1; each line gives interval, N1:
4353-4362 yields 194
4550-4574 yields 212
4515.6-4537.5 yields 201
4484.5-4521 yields 213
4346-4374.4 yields 195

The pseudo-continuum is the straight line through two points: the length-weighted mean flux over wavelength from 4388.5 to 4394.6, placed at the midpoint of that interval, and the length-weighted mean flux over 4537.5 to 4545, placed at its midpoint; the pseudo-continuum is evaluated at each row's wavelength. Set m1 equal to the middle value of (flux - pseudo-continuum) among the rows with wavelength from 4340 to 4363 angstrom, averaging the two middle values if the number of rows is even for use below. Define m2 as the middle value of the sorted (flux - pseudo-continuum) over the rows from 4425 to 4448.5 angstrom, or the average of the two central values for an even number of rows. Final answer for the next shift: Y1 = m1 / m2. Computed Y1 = 1.0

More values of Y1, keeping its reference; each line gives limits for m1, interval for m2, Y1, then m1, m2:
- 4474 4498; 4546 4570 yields -0.4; 1.8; -4.6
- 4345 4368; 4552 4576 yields -2.1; 5.5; -2.7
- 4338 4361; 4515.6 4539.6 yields -0.4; 1.6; -3.8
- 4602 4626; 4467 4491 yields 13.9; -6.1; -0.4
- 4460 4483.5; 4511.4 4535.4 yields 0.7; -2.2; -3.2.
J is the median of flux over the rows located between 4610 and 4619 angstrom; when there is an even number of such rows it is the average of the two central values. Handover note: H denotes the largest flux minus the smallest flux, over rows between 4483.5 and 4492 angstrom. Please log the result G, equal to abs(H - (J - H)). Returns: 68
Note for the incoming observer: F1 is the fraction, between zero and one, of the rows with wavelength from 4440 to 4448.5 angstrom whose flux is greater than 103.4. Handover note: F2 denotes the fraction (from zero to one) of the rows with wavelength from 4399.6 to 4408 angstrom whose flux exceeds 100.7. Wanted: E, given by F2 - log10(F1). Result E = 1.15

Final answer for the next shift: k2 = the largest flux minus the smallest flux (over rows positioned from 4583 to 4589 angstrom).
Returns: 12.7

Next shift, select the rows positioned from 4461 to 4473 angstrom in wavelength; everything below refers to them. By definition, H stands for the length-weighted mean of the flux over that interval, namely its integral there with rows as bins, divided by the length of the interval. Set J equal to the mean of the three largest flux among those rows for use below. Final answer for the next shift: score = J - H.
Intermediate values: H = 98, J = 102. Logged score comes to 4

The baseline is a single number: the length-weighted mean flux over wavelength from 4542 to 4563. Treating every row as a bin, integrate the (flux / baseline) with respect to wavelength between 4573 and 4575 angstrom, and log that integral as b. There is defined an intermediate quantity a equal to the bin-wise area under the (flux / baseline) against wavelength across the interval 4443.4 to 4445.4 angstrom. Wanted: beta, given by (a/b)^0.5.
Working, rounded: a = 1.88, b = 2.08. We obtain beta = 0.95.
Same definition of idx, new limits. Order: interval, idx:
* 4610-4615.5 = 110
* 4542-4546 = 107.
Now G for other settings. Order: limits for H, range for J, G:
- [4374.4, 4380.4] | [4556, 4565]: 81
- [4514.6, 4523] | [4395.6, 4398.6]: 88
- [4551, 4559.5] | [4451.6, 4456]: 65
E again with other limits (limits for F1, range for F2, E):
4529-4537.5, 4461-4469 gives 1.03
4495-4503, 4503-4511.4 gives 1.06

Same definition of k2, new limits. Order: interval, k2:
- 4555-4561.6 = 15.4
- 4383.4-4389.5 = 42.1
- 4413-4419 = 19.1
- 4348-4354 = 31.1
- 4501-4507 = 7.5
